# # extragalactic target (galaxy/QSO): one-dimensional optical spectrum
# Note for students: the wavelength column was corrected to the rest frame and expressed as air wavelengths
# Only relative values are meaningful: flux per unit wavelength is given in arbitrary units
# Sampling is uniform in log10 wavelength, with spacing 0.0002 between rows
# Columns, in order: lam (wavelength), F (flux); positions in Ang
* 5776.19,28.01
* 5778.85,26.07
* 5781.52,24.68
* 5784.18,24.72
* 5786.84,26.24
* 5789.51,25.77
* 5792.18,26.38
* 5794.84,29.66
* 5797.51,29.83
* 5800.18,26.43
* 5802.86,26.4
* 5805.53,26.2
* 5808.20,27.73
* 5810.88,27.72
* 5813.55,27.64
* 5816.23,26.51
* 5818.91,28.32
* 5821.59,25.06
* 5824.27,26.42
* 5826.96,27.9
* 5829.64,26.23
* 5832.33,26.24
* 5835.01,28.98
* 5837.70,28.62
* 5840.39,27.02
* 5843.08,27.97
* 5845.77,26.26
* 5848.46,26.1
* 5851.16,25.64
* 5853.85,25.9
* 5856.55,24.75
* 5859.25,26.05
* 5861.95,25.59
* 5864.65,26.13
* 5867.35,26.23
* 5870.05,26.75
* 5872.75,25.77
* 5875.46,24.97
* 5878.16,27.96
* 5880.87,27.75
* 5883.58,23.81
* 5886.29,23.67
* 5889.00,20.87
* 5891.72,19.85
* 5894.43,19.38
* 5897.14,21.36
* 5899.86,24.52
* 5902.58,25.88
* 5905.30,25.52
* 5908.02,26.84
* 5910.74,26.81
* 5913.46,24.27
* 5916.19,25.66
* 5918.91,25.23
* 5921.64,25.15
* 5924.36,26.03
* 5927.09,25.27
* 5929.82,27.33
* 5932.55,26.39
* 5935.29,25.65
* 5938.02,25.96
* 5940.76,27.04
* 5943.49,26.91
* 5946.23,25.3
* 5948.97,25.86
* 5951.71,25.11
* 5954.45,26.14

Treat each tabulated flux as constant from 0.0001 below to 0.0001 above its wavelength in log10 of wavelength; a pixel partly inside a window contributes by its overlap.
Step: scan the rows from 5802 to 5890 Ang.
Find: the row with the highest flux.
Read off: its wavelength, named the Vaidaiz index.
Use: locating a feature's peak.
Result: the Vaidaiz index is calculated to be 5835.01 Ang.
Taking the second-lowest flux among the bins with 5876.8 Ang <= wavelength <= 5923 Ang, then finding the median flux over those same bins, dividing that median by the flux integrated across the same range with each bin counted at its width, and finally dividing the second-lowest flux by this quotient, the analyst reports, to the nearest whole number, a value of 889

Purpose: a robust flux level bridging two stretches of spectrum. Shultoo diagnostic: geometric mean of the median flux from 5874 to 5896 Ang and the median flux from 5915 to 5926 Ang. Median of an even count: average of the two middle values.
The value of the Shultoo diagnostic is 24.6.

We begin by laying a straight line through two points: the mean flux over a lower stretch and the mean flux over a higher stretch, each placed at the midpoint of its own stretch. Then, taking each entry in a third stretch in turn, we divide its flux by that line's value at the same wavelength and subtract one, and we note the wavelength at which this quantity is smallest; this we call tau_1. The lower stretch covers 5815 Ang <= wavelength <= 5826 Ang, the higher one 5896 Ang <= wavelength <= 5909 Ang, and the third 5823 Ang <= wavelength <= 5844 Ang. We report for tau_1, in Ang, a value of 5829.64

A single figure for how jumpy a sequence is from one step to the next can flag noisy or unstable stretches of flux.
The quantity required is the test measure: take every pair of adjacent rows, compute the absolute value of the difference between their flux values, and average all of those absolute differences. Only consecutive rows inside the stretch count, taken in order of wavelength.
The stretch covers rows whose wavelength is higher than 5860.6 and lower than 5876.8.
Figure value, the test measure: 0.59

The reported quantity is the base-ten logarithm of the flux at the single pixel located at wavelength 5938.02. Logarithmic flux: 1.41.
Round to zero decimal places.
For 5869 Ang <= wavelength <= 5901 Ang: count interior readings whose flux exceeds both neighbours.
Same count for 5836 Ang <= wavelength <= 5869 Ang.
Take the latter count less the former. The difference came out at 2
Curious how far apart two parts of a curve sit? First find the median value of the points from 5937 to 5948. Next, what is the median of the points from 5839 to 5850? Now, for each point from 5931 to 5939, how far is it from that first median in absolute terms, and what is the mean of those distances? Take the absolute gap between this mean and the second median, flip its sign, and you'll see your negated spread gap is -26.2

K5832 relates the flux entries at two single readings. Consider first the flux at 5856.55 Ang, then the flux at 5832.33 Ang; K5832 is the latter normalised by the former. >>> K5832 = 1.06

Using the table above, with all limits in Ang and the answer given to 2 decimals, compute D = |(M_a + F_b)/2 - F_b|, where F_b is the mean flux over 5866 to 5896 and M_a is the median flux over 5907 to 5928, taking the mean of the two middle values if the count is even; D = 0.60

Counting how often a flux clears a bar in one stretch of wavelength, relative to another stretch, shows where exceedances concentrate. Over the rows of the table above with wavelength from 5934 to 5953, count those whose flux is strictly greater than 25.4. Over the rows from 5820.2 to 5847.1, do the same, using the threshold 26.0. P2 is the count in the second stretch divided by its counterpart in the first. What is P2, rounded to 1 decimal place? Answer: 1.8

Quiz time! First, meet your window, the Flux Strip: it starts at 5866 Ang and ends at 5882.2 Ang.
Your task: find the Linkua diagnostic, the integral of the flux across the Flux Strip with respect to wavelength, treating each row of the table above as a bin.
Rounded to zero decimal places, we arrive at 431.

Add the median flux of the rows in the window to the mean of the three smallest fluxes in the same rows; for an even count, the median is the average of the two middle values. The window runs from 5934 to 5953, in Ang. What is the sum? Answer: 51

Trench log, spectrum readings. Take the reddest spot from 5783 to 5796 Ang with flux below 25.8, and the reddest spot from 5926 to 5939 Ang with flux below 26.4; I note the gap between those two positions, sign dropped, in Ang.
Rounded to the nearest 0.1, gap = 148.5 Ang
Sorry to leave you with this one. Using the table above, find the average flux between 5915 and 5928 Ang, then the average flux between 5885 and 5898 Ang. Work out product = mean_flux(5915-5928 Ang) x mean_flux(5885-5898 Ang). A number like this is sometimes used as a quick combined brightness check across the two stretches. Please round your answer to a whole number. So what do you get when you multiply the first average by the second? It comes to 535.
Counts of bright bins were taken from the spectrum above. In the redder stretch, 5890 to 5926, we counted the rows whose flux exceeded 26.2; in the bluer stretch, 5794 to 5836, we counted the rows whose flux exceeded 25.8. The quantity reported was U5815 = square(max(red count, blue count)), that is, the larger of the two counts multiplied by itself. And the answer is 225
